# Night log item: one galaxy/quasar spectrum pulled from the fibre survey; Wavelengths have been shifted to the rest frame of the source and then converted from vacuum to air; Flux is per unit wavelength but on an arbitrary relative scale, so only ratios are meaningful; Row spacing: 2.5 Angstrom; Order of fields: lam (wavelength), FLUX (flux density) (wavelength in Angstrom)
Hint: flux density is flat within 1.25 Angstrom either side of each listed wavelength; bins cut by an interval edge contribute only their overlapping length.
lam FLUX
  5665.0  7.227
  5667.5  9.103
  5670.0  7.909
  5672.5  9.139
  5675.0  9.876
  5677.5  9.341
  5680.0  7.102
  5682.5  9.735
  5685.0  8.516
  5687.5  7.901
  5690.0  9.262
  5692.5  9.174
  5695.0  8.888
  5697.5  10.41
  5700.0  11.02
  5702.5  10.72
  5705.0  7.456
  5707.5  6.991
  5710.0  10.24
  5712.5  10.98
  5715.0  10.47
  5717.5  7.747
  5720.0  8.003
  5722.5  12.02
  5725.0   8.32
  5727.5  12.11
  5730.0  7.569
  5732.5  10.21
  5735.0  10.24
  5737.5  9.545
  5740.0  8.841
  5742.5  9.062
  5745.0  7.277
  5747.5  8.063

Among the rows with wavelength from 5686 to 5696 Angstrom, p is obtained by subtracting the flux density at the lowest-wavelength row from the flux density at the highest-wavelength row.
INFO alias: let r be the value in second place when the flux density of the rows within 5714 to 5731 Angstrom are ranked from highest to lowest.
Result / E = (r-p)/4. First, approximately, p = 1.0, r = 12.02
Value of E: 2.76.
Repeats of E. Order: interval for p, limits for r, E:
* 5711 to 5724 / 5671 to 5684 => 2.17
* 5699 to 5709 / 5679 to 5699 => 3.44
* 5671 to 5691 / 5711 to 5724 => 2.71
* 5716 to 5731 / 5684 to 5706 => 2.72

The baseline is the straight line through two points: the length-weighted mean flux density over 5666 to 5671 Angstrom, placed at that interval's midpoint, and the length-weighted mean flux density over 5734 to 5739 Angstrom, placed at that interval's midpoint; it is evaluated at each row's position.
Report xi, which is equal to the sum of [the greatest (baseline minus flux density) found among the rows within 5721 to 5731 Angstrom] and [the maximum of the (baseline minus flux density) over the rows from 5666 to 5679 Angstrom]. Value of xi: 2.7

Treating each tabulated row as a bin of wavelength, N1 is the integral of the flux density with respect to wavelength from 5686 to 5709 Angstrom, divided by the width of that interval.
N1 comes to 9.10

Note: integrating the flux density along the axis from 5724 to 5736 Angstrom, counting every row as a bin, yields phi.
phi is 116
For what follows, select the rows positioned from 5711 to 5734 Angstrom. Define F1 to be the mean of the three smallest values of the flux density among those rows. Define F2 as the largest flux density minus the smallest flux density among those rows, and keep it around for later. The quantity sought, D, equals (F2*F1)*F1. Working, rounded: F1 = 7.8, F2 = 4.5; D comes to 274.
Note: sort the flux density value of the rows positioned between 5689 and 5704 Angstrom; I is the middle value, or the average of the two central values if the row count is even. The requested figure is 9.8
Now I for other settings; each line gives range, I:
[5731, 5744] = 9.5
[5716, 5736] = 9.3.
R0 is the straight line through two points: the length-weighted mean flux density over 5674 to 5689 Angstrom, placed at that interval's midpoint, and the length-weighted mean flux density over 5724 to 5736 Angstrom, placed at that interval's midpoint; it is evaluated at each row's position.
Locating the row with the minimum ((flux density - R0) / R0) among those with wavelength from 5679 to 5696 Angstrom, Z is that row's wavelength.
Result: 5680.0 Angstrom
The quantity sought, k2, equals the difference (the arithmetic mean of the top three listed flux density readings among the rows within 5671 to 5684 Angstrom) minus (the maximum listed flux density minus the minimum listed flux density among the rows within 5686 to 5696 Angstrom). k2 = 8.3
